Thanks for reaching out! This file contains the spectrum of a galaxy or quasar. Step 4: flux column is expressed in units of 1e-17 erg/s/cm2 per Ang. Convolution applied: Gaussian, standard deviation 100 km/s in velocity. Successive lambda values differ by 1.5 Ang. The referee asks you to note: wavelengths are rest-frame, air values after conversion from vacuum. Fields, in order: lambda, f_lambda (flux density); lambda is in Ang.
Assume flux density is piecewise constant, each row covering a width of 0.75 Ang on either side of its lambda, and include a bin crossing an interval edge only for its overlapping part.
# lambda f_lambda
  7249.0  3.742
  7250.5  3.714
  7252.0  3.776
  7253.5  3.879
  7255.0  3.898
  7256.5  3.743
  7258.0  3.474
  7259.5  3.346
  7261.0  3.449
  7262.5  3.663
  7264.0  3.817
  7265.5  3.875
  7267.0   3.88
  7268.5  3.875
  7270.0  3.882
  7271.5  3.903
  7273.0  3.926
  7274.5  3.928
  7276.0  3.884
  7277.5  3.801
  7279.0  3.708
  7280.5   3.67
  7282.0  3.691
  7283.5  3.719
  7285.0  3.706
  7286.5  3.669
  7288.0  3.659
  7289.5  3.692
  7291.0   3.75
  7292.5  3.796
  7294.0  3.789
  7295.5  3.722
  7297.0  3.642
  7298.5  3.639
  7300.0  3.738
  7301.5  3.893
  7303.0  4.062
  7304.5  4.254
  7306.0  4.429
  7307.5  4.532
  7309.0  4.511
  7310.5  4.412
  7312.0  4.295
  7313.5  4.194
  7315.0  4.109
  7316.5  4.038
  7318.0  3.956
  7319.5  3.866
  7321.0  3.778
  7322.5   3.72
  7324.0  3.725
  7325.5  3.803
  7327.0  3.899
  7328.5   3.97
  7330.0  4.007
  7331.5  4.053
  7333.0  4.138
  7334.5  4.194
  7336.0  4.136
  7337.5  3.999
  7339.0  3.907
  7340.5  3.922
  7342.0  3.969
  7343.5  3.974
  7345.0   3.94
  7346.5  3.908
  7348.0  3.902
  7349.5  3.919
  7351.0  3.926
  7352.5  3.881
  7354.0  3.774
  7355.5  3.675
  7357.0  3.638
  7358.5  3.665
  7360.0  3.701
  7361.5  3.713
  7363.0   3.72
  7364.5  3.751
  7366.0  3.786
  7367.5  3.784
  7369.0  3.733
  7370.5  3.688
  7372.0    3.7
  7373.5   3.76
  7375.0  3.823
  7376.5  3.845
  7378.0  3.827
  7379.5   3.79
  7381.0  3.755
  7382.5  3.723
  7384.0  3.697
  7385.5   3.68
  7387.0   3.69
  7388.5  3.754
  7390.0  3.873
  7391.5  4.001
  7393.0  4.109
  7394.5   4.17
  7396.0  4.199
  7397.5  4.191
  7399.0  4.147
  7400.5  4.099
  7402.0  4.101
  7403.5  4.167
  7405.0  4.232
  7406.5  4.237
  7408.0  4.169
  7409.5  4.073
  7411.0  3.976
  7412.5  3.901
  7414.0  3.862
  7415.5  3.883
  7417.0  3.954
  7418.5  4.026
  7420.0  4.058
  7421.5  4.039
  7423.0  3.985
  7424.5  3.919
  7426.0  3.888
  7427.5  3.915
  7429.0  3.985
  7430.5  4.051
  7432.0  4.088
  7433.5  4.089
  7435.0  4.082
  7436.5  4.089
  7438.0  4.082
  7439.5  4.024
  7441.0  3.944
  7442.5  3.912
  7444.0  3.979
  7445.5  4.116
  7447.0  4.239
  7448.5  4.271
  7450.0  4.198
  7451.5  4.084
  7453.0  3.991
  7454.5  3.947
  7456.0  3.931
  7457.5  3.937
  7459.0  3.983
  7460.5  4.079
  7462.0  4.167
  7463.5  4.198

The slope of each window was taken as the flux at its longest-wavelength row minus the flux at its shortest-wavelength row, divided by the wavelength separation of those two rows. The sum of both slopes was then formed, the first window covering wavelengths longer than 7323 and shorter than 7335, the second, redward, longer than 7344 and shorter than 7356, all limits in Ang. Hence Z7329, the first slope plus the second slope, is 0.019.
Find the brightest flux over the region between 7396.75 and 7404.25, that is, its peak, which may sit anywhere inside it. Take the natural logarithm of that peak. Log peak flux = 1.43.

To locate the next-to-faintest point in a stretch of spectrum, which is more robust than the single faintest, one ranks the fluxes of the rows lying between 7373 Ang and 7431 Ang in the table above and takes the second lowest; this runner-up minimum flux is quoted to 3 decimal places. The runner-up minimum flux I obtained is 3.690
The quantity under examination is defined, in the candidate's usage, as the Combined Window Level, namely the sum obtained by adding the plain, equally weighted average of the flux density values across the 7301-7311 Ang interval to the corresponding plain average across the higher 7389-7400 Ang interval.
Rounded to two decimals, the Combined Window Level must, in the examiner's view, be 8.40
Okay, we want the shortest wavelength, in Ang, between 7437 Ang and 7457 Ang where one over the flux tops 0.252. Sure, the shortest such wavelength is 7441.0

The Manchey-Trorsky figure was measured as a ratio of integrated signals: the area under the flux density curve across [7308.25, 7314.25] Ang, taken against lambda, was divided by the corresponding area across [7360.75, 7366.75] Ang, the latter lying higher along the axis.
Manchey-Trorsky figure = 1.16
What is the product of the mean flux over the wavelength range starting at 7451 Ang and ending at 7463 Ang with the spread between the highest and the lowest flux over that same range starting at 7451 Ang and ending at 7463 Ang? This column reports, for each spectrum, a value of 0.95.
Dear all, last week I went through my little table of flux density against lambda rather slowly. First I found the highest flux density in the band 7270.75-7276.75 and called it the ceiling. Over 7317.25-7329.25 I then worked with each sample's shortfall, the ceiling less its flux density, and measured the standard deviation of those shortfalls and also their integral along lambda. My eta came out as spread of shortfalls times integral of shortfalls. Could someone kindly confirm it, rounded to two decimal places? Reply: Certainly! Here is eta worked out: 0.10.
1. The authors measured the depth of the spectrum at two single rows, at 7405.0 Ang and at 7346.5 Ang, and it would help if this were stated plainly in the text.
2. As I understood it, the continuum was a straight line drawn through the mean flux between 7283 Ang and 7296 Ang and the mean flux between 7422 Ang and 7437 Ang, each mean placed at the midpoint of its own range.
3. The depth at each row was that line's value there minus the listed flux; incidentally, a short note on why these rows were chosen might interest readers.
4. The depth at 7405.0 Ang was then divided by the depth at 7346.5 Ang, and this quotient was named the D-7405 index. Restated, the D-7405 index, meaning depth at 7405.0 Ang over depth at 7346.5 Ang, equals 4.0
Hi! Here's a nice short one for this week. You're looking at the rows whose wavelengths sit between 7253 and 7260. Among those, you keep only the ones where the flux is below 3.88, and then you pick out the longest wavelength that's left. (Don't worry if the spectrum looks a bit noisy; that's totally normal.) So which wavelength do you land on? 7259.5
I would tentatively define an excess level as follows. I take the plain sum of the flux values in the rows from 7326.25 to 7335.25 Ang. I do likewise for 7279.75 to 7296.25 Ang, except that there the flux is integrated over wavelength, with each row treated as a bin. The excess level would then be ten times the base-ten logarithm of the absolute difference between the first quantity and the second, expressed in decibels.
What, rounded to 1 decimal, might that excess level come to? 15.7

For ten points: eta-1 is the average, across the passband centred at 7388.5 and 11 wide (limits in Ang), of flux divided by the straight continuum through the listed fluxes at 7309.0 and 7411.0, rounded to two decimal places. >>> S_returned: 0.94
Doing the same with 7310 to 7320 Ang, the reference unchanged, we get 0.92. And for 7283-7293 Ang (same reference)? 0.80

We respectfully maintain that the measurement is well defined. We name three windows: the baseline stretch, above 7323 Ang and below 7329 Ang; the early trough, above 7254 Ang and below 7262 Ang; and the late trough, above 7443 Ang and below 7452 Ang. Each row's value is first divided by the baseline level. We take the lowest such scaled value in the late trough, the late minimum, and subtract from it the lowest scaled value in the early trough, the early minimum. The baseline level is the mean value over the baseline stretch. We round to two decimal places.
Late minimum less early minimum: 0.16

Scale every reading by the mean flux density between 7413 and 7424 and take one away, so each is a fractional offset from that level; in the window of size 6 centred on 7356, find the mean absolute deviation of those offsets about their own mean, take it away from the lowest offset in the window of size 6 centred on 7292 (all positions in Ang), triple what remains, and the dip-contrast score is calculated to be -0.24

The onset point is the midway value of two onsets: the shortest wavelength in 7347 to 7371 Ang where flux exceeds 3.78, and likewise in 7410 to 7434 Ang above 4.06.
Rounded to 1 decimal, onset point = 7390.0 Ang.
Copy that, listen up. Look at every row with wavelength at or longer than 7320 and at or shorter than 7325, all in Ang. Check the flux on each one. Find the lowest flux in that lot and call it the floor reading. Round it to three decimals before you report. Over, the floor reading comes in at 3.720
